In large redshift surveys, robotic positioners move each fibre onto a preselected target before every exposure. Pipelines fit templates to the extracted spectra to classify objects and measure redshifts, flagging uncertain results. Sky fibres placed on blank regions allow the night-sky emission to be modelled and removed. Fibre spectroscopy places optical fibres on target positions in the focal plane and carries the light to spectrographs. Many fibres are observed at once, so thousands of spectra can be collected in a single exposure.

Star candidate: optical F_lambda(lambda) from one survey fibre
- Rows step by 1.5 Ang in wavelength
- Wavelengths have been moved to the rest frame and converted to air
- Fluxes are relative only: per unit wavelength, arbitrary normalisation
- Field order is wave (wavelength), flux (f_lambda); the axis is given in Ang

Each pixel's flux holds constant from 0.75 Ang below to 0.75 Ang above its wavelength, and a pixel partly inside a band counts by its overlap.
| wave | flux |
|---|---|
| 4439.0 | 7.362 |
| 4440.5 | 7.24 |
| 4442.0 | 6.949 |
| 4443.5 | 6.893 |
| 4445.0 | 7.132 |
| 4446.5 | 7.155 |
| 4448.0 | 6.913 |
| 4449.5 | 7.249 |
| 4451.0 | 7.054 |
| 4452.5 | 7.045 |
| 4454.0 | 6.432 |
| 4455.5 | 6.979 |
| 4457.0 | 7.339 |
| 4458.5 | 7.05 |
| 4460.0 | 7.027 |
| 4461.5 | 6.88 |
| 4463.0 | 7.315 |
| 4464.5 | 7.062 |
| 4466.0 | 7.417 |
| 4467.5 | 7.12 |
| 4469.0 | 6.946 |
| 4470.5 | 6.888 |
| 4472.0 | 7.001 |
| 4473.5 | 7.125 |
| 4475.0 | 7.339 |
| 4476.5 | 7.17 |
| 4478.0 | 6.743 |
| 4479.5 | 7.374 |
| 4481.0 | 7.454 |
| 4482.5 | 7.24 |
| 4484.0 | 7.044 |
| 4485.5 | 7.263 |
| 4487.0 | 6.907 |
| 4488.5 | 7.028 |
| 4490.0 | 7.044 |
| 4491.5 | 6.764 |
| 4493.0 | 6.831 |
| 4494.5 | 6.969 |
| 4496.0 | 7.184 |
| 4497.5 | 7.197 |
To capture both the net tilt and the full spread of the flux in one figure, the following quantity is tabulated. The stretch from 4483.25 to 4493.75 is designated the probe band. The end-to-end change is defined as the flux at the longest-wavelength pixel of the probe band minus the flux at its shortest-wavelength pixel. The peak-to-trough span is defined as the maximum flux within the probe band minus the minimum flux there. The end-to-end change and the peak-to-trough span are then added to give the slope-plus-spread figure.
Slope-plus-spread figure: 0.29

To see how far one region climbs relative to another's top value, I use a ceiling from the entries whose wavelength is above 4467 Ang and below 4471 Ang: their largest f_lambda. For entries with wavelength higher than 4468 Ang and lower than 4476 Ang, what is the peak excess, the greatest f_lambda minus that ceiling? 0.22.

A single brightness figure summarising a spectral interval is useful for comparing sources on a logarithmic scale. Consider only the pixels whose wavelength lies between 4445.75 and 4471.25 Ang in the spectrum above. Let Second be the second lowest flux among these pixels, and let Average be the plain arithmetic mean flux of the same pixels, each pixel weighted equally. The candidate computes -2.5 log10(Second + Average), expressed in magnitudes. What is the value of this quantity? -2.86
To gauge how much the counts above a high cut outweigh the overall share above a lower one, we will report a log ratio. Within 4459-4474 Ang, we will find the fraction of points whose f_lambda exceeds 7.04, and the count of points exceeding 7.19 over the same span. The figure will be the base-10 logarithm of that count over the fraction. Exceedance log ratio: 0.60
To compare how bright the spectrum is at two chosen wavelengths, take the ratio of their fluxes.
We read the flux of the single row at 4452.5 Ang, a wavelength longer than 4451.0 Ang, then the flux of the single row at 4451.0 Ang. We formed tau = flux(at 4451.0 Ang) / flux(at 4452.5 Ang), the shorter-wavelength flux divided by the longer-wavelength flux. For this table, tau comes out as 1.00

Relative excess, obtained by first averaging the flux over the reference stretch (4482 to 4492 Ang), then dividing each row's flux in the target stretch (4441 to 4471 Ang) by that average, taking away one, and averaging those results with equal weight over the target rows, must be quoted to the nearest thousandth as 0.000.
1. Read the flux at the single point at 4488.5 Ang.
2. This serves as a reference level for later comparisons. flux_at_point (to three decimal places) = 7.028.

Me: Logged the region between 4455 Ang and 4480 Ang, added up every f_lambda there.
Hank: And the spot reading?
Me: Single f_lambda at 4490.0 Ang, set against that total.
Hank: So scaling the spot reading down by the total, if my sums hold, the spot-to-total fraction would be 0.0583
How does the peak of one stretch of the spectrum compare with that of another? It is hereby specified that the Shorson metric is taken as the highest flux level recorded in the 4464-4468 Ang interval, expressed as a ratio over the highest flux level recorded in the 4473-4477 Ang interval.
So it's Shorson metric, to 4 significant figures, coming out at 1.011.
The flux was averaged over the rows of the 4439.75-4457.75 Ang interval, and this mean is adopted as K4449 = 7.03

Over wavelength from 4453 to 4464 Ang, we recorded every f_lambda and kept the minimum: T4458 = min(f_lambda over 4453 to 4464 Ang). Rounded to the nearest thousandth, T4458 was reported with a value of 6.432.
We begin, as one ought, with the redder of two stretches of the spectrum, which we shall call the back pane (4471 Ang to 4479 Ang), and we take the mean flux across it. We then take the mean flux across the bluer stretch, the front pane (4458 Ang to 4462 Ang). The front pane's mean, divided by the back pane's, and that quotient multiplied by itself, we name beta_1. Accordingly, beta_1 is 0.97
